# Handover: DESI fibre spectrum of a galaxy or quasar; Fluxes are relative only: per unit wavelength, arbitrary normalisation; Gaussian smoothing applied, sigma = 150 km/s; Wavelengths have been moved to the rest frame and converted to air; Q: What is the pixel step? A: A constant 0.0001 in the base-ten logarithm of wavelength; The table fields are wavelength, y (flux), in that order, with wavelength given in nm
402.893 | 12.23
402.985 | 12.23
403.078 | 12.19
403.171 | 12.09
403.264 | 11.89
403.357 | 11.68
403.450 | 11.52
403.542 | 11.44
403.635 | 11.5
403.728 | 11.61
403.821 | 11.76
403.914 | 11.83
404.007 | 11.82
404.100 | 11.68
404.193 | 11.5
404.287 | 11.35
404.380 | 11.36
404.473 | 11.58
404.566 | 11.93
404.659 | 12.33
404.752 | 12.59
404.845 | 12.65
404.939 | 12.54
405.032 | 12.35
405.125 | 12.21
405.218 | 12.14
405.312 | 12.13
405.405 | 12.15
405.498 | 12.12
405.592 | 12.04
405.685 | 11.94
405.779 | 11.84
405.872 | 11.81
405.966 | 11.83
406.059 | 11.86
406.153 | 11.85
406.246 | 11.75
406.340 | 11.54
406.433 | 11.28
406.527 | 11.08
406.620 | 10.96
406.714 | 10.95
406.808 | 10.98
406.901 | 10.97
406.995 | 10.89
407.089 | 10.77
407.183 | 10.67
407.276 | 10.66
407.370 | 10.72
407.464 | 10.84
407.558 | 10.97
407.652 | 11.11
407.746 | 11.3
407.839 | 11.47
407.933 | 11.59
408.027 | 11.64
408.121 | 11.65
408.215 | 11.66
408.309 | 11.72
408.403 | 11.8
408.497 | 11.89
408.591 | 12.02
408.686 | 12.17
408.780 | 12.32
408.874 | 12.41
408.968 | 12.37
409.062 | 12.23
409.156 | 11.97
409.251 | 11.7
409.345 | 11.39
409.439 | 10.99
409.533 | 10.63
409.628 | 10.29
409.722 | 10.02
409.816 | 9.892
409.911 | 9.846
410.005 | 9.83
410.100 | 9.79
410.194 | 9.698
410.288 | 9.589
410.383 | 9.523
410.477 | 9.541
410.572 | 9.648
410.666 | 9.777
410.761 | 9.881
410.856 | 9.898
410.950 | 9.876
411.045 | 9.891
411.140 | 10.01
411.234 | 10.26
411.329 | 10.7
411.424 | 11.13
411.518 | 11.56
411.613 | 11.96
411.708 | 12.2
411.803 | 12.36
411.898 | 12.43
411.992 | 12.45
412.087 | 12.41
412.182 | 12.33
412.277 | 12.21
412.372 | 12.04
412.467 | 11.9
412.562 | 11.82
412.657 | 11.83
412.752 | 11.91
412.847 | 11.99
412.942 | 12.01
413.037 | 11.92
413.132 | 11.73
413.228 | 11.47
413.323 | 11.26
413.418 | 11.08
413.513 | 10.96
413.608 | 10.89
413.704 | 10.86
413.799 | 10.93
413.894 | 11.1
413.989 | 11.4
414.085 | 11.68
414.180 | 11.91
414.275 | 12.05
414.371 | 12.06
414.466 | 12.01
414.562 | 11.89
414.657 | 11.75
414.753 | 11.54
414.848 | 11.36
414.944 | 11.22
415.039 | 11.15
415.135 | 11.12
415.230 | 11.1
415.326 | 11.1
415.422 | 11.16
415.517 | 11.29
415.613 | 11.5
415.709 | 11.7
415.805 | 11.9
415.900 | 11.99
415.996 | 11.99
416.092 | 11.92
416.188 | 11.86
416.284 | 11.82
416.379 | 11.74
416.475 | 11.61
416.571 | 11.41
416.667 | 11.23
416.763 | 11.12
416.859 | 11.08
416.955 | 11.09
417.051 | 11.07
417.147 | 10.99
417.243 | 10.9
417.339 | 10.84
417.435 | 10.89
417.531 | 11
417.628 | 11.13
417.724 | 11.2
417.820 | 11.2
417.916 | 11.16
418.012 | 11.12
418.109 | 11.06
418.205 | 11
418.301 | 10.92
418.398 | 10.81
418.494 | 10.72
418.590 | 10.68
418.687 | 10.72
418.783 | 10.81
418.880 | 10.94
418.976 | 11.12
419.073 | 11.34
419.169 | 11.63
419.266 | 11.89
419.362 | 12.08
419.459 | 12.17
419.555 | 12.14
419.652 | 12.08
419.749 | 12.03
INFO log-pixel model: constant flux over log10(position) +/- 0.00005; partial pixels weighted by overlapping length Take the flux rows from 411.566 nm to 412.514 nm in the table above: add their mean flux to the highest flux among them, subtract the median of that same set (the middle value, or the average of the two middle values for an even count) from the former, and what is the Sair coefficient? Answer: 12.4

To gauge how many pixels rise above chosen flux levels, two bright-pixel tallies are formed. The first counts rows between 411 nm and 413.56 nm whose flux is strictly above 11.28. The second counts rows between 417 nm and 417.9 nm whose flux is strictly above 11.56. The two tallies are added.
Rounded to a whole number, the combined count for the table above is 19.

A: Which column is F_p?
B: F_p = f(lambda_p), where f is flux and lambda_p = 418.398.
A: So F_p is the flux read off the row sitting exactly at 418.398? 10.81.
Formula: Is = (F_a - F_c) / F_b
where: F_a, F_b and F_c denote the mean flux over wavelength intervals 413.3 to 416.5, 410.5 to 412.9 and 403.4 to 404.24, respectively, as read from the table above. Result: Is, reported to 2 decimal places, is -0.01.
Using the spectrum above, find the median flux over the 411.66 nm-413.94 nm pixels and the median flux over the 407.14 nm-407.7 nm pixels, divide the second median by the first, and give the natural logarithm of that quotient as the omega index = -0.10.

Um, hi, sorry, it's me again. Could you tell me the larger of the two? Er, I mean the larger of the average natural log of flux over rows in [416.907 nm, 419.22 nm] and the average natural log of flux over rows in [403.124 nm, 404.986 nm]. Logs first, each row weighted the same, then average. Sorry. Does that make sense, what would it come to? 2.47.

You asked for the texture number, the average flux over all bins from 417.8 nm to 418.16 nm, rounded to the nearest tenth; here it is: 11.1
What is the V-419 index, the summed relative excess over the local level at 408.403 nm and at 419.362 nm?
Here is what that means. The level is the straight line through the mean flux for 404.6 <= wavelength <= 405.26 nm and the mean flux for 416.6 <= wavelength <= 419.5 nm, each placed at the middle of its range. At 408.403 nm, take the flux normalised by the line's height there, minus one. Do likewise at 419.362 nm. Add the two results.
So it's 0.08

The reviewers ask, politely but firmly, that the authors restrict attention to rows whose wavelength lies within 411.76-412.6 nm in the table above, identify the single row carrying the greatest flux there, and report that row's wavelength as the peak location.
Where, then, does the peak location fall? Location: 411.992 nm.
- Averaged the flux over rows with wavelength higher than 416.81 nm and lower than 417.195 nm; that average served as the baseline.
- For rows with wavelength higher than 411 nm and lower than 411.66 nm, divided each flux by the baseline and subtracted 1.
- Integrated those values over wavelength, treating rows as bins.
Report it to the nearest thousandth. -0.016 nm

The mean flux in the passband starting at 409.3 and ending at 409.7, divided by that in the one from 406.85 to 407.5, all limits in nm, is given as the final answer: 1.00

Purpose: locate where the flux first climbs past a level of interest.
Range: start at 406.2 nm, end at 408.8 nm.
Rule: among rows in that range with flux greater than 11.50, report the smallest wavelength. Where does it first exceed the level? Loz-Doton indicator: 406.246 nm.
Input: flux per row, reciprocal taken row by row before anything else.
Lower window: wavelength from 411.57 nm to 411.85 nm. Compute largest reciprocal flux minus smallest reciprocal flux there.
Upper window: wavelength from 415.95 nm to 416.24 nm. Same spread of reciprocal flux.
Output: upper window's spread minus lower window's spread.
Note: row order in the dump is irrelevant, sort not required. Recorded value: -0.002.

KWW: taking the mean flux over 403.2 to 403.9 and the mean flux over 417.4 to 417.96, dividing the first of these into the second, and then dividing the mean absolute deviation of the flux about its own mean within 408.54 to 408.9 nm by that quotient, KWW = 0.14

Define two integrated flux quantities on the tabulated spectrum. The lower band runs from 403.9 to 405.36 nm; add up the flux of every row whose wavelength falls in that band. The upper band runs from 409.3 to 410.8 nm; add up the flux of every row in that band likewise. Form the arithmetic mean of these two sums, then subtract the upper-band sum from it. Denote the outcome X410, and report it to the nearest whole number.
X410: 16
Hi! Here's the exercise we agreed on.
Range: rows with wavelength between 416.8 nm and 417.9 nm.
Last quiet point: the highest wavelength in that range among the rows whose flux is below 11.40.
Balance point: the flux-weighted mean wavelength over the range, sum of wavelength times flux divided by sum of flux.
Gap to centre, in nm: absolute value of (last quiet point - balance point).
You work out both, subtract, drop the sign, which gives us 0.48 nm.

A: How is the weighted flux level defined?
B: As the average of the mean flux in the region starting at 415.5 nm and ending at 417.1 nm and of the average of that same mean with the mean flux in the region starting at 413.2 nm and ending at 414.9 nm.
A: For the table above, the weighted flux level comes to 11.5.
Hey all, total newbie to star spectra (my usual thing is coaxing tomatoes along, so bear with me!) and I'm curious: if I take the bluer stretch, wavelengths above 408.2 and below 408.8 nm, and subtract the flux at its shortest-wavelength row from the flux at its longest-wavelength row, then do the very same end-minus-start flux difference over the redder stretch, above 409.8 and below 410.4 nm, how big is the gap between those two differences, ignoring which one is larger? 1.0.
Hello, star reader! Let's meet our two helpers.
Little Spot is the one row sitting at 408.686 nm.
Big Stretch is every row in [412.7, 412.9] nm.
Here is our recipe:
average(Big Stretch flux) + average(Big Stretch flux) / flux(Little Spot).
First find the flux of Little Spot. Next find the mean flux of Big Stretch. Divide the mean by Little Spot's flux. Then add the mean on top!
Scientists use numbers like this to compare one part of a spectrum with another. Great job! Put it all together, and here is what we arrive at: 12.9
